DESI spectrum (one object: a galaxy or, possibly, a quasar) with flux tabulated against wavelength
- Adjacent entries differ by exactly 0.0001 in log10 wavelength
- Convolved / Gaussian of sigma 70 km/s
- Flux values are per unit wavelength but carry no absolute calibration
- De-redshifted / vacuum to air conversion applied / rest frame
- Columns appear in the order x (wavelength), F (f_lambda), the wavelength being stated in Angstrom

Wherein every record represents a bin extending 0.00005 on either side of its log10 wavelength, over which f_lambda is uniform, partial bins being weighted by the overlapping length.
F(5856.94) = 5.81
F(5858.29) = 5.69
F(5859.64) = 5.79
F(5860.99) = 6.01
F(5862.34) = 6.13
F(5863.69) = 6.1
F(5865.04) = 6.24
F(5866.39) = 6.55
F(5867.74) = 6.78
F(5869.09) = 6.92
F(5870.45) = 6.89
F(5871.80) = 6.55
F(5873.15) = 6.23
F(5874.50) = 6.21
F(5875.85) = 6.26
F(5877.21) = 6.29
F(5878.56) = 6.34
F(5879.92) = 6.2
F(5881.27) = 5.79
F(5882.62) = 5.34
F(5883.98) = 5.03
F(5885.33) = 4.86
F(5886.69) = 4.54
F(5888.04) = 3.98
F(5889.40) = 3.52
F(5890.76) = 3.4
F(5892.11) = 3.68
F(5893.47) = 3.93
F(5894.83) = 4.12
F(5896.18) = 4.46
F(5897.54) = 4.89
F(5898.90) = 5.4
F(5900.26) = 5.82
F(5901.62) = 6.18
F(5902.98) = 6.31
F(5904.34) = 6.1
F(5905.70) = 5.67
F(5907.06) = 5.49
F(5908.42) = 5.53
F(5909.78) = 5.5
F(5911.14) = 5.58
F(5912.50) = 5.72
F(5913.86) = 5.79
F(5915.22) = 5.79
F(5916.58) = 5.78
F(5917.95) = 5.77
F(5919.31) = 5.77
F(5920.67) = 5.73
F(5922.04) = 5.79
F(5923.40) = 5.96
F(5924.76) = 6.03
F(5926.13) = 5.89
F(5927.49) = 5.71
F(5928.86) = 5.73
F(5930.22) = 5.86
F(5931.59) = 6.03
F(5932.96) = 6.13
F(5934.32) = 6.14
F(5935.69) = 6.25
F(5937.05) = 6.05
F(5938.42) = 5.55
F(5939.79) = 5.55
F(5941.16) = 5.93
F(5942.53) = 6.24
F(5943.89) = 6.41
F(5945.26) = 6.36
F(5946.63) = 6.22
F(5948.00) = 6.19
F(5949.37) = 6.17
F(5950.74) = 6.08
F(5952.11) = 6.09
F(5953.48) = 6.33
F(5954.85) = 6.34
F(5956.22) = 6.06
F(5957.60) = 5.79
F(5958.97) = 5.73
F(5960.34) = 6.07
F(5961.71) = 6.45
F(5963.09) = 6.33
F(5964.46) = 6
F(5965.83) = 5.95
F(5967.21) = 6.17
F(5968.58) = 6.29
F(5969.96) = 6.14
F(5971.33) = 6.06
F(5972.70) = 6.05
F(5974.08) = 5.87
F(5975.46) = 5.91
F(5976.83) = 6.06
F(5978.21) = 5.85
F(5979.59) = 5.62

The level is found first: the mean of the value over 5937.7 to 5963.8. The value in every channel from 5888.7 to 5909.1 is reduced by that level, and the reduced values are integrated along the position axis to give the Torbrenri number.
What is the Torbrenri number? -23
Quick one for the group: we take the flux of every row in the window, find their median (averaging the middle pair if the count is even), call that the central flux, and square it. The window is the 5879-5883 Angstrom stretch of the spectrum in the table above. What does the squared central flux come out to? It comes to 34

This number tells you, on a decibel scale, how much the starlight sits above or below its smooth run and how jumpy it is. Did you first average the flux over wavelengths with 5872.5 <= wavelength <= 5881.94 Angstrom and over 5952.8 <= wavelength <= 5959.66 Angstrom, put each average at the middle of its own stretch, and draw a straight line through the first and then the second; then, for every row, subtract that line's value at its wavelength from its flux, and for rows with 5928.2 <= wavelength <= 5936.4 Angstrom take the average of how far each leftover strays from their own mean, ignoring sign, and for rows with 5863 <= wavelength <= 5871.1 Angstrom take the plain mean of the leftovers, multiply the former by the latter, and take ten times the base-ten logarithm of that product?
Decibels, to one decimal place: -12.4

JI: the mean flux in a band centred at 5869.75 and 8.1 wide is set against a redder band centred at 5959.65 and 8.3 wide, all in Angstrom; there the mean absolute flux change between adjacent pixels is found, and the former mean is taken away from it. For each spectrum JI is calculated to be -6.4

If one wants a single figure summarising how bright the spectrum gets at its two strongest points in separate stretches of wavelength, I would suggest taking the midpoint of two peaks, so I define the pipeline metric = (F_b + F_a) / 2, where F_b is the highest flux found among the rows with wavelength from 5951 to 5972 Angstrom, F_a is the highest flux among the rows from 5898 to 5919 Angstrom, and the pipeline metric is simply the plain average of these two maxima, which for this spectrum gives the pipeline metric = 6.38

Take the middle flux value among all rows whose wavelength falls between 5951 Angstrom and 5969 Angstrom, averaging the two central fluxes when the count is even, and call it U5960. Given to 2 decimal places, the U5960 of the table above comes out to 6.09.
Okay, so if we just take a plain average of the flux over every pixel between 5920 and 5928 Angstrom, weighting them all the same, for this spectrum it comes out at 5.9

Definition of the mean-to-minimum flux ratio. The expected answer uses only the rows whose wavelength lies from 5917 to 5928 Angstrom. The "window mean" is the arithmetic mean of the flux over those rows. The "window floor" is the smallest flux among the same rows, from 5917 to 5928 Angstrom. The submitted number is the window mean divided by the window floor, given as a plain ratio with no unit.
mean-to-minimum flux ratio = 1.021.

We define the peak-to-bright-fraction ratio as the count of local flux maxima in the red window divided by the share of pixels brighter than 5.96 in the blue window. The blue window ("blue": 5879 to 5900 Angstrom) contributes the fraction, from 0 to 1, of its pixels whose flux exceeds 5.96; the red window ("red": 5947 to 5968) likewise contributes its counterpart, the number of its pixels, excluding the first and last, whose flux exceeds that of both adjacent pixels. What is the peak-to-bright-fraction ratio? 30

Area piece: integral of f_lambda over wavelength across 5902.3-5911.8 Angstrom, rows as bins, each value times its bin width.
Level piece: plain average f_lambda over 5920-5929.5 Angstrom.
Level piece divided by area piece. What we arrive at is 0.107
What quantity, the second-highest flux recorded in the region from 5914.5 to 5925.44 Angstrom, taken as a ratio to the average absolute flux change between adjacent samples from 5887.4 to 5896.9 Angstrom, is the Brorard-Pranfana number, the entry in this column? 22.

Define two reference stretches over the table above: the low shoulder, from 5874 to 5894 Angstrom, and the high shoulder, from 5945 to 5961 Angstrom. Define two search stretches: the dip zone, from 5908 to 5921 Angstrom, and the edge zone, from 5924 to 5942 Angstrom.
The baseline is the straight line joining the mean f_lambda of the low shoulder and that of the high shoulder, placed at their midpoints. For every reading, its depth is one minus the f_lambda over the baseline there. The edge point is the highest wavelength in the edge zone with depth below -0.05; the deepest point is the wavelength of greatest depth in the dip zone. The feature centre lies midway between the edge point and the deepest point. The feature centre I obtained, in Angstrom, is 5922.7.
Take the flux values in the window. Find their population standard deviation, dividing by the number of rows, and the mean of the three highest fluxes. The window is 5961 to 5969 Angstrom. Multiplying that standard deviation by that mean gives 1.1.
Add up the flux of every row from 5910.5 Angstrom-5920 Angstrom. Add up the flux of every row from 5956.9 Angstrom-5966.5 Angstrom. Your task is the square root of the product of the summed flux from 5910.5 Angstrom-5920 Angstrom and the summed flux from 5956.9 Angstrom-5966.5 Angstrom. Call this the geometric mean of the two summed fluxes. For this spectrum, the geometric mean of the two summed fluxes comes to 41.2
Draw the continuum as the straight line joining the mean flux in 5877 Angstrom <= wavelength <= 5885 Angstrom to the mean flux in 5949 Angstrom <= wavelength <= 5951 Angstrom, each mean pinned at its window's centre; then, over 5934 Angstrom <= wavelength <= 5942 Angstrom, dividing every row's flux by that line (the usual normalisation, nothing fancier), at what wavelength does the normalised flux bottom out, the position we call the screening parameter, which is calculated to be 5939.79 Angstrom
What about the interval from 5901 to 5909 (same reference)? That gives 5907.06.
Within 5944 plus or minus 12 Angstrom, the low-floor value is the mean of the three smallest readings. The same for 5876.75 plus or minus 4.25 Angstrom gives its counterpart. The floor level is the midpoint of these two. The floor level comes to 5.9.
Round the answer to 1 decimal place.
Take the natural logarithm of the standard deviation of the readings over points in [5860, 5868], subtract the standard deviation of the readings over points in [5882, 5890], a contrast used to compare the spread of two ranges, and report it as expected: -1.9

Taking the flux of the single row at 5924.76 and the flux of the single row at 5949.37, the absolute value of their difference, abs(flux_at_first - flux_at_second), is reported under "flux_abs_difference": 0.14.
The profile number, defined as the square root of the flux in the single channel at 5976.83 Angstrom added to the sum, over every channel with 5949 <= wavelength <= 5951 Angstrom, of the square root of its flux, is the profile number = 7.41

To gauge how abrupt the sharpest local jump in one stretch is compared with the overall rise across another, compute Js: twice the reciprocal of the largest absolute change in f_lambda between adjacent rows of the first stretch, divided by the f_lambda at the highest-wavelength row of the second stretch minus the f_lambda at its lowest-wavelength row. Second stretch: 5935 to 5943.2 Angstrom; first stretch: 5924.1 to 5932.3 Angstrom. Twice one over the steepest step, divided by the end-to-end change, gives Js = -1111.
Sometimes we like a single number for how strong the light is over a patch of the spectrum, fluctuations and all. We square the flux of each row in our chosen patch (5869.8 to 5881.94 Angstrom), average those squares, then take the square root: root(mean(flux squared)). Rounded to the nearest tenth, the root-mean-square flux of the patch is 6.3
